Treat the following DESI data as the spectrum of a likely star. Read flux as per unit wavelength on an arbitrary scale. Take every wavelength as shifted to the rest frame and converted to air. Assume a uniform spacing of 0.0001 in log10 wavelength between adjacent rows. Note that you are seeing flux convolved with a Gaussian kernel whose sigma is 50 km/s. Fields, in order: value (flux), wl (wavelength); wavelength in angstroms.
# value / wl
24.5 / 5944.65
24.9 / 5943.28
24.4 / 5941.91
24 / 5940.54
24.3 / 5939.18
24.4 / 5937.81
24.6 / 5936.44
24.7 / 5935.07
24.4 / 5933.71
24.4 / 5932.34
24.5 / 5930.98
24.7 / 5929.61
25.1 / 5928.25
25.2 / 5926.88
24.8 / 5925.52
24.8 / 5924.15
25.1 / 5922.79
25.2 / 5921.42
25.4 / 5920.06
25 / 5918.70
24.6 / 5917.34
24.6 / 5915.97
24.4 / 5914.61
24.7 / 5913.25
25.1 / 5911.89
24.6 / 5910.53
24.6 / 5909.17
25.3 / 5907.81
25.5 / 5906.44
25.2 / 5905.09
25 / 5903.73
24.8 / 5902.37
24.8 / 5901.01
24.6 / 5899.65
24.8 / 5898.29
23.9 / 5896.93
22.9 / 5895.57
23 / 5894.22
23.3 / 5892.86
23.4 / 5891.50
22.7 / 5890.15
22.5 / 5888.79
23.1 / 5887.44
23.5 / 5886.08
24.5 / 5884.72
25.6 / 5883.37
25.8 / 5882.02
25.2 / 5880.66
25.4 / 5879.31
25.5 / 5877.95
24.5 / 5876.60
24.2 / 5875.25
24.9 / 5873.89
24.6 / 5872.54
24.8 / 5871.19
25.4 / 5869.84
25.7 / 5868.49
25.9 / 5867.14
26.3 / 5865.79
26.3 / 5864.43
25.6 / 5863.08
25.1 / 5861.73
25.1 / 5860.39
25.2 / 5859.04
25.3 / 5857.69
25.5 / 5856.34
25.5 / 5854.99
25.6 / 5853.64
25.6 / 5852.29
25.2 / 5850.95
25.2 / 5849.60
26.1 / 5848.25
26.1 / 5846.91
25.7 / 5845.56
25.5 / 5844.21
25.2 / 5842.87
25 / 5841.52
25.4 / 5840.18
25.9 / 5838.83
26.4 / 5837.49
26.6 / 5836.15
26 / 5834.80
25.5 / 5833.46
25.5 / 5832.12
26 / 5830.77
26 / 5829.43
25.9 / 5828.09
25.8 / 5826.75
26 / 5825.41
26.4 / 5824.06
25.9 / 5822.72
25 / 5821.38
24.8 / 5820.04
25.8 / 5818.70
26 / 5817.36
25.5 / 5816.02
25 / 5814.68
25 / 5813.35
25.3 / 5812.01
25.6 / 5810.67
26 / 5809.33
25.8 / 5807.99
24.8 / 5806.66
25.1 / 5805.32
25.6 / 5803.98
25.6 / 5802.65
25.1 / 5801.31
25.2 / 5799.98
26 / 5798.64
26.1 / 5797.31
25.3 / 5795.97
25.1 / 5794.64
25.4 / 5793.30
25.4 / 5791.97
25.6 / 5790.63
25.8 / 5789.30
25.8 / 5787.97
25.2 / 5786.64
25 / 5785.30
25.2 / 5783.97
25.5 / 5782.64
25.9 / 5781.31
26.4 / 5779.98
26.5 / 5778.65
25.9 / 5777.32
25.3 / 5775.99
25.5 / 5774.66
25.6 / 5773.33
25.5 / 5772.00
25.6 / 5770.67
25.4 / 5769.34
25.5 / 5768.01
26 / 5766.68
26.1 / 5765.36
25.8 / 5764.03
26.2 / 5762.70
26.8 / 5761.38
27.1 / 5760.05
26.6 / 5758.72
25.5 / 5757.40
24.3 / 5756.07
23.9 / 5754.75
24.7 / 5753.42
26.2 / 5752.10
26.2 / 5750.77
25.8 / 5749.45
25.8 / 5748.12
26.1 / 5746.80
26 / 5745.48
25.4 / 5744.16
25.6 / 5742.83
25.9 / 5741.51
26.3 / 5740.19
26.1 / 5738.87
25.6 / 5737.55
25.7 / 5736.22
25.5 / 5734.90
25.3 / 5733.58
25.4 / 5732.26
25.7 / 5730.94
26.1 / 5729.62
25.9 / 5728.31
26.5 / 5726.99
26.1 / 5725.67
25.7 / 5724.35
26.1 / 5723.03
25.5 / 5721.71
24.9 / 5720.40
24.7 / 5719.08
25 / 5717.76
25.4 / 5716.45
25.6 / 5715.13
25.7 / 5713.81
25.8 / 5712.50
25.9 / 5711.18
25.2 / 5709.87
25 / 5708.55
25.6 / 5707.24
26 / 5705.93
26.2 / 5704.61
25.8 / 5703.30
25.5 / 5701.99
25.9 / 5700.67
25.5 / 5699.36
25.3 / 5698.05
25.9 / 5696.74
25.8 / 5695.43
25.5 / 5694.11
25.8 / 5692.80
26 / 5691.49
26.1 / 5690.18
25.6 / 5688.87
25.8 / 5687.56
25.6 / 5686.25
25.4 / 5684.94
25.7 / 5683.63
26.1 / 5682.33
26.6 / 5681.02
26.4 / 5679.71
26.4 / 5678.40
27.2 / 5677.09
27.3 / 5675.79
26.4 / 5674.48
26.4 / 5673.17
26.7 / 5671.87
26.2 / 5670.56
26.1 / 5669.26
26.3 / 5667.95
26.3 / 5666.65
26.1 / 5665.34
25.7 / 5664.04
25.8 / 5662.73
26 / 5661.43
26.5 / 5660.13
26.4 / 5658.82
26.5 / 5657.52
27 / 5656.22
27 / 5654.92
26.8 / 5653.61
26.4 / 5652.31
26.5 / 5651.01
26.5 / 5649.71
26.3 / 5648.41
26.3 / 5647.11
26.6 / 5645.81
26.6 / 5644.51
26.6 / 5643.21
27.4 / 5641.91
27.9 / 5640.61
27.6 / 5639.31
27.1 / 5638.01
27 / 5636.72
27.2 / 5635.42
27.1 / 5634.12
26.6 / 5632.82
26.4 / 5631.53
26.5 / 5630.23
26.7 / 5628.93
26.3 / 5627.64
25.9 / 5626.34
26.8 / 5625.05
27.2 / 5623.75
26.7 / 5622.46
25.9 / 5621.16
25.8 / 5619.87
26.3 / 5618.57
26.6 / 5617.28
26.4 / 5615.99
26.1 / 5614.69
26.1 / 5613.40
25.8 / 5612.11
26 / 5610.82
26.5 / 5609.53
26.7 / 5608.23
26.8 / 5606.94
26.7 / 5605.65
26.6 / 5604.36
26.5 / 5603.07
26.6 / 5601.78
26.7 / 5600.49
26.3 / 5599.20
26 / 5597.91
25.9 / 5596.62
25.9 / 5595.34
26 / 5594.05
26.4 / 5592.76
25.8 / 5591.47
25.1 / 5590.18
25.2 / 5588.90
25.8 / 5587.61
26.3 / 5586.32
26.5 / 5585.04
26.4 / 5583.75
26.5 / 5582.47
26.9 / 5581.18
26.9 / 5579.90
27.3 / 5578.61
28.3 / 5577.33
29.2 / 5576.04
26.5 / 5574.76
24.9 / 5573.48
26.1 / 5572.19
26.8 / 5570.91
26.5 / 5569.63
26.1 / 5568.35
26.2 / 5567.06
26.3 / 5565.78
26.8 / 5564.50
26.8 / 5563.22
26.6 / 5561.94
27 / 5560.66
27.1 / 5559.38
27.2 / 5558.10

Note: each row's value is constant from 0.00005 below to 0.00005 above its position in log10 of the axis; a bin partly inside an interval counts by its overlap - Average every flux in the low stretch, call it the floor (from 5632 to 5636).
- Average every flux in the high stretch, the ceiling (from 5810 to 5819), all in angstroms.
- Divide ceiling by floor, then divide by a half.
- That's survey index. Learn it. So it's 1.89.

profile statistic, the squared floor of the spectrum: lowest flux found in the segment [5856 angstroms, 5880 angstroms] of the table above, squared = 586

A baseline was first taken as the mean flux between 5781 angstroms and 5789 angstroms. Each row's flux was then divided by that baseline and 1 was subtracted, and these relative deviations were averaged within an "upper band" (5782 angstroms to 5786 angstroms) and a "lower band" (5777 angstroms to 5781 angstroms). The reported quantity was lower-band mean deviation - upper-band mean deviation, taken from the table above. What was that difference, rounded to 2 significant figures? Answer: 0.041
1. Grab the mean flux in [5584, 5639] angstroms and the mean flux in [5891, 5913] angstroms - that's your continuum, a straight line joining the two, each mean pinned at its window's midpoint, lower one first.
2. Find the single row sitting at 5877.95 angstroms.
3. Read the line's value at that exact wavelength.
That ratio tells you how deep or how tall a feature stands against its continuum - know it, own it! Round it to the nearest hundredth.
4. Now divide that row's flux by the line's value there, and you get 1.04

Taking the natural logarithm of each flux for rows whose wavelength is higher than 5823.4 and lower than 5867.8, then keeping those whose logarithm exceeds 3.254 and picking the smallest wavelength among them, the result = 5824.06 angstroms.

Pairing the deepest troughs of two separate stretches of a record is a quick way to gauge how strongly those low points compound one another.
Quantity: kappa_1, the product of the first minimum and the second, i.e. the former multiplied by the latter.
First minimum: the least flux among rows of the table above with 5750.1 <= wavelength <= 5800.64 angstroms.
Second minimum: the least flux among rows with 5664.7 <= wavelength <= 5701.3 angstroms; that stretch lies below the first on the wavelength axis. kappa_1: 605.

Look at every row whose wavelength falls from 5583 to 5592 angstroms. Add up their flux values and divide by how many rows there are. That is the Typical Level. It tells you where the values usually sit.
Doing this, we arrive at 25.9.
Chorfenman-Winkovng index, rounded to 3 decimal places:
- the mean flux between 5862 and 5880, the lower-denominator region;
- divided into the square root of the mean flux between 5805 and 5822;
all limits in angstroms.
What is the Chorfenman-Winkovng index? 0.199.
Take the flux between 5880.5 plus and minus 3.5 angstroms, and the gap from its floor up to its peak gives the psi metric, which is 0.60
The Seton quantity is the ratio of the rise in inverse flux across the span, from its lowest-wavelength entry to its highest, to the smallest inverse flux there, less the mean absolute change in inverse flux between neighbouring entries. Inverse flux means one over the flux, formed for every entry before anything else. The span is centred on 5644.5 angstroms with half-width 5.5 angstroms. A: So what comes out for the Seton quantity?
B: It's 0.042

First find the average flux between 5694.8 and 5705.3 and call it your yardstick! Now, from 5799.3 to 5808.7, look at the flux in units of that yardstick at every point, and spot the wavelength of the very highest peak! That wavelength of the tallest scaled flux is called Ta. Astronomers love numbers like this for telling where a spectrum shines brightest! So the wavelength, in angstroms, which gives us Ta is 5807.99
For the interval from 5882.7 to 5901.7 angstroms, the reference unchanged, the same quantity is 5883.37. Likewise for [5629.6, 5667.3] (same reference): 5640.61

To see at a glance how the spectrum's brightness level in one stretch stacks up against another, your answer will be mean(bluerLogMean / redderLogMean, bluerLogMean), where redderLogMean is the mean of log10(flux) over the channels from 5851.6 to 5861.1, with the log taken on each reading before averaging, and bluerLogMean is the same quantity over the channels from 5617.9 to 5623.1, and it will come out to 1.21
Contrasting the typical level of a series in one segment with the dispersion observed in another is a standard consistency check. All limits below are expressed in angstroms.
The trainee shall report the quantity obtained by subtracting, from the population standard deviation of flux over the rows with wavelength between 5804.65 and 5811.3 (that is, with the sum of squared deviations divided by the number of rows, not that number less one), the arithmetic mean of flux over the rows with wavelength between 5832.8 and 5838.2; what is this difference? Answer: -25.7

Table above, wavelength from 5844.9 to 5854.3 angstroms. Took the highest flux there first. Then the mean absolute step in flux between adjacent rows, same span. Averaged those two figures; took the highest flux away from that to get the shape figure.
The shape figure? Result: -12.9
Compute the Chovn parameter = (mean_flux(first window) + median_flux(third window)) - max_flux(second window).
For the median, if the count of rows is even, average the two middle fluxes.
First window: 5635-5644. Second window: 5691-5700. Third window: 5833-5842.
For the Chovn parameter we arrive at 27.2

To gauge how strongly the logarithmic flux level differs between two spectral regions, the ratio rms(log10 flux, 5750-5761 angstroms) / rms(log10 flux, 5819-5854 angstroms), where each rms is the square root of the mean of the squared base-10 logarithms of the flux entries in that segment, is 1.00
